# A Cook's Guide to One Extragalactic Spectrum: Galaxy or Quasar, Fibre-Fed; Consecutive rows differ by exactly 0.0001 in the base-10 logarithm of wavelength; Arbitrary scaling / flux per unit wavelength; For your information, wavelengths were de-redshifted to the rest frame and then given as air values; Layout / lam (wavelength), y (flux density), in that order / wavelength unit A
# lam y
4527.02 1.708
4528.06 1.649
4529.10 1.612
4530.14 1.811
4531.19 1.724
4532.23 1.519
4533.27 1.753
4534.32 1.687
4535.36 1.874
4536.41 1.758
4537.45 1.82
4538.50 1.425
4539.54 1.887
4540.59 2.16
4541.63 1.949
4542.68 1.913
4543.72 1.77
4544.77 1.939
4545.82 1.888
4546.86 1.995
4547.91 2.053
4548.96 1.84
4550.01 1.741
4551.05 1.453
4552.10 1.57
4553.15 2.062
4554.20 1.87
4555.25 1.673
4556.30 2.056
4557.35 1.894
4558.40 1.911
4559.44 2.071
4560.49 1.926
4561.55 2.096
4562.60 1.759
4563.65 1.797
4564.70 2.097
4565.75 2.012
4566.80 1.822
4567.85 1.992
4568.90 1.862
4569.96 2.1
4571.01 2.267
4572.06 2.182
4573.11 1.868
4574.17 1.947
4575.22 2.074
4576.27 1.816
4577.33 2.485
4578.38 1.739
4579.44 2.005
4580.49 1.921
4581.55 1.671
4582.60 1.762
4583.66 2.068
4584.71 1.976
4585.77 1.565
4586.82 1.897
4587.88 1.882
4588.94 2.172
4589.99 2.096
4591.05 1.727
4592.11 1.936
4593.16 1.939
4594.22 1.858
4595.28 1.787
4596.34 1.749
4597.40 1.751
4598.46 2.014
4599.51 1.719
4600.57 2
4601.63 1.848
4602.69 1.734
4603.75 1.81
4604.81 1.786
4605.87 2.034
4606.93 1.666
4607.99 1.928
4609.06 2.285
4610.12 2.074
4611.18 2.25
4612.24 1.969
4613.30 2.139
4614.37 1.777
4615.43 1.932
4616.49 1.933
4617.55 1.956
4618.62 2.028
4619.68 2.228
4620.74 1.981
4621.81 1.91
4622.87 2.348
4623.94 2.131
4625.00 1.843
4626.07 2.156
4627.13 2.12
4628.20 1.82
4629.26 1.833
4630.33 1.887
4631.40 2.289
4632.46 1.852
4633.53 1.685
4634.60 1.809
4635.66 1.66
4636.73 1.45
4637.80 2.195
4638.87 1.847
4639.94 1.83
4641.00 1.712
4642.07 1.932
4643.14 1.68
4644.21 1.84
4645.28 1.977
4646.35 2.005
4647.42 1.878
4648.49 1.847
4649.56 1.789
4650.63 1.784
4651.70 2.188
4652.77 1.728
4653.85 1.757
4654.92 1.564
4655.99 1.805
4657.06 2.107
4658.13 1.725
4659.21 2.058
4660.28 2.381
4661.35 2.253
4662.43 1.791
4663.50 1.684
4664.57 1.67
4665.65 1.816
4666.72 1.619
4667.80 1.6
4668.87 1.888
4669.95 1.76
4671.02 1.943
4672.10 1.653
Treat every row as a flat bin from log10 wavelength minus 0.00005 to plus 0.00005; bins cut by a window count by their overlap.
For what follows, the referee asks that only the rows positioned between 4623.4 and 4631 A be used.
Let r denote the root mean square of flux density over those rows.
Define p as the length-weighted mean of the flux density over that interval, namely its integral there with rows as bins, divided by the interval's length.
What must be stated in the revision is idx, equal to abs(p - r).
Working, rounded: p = 1.97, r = 1.98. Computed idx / 0.001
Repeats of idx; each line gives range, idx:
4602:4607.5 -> 0.002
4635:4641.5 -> 0.011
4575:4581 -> 0.017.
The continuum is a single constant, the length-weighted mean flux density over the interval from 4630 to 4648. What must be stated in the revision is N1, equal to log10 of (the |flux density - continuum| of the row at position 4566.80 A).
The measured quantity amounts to -1.49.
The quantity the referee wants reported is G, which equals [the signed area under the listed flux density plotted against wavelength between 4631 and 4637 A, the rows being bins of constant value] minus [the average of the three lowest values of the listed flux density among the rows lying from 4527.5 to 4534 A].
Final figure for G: 9.2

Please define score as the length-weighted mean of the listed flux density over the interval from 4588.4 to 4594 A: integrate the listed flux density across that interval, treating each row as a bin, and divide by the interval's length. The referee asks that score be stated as 1.97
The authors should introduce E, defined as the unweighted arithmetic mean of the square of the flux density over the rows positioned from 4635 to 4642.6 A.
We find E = 3.30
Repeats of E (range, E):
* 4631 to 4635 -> 3.70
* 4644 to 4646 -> 3.65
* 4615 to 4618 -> 3.77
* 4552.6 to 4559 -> 3.67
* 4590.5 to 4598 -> 3.32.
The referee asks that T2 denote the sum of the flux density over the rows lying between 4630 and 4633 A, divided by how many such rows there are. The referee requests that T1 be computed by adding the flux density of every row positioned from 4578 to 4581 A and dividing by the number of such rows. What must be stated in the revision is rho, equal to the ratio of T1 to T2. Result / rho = 0.94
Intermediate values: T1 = 1.89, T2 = 2.01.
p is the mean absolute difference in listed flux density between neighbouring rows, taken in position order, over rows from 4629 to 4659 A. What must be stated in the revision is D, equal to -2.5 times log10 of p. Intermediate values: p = 0.215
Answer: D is 1.67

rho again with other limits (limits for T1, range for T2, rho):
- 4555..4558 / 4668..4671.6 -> 1.01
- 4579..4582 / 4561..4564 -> 0.99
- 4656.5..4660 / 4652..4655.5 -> 1.17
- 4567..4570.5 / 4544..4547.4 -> 1.02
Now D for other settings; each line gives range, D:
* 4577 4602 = 1.72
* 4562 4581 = 1.59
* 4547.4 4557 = 1.52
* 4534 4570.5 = 1.81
